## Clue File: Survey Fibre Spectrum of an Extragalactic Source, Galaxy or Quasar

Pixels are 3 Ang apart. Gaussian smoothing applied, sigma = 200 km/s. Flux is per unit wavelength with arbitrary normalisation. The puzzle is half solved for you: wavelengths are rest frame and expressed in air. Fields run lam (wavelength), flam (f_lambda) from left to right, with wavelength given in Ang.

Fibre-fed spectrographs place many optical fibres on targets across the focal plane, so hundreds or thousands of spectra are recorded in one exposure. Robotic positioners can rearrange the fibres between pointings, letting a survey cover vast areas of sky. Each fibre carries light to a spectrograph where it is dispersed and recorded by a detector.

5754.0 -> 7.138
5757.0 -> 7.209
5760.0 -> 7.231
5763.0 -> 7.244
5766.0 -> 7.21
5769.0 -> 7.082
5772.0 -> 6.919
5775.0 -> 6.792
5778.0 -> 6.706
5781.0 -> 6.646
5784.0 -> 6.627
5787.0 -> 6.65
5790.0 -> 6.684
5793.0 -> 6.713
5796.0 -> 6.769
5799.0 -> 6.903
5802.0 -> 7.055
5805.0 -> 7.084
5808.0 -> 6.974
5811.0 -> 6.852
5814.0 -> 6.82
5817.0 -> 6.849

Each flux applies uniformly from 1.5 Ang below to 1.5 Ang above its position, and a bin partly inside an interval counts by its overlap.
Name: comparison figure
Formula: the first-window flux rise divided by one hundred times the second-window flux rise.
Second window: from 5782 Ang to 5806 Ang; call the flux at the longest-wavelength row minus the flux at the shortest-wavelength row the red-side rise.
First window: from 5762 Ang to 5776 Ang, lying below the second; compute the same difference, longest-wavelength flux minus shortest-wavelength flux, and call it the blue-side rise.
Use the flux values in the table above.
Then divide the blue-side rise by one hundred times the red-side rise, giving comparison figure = -0.010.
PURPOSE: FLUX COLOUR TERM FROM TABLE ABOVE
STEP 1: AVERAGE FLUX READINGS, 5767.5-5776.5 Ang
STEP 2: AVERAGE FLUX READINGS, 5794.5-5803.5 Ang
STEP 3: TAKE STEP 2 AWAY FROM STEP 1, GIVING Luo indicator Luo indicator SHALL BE 0.0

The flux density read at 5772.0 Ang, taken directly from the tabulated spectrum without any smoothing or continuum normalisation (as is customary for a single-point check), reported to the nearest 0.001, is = 6.919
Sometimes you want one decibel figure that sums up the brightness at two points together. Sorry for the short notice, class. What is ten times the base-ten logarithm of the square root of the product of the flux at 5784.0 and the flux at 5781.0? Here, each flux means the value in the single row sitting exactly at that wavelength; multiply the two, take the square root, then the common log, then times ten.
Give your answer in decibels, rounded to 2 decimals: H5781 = 8.22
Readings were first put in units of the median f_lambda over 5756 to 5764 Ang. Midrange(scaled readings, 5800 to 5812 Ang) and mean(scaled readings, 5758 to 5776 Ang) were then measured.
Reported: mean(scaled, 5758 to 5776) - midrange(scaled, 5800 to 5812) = 0.02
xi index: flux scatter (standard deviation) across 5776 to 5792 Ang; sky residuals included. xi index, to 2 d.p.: 0.03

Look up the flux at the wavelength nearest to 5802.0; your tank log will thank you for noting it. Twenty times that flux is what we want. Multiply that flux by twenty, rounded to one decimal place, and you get 141.1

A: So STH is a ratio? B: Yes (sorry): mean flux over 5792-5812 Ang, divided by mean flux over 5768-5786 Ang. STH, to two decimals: 1.02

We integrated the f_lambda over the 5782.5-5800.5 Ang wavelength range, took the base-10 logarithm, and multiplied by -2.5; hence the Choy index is -5.21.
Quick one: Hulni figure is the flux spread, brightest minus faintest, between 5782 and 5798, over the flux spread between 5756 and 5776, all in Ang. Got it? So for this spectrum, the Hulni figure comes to 0.3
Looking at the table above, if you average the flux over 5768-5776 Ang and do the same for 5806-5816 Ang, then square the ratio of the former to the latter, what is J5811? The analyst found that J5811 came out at 1.01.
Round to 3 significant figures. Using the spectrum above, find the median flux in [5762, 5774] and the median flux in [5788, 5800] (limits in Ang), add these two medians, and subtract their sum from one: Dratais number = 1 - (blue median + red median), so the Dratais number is -12.9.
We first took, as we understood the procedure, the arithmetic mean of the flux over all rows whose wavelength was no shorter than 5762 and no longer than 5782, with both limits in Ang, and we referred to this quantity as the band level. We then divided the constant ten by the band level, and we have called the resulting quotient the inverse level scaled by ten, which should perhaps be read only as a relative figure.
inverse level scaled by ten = 1.440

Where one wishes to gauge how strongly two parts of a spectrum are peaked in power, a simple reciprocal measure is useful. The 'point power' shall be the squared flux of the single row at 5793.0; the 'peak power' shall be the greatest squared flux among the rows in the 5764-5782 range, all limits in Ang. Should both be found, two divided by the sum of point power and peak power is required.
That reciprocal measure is 0.0206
